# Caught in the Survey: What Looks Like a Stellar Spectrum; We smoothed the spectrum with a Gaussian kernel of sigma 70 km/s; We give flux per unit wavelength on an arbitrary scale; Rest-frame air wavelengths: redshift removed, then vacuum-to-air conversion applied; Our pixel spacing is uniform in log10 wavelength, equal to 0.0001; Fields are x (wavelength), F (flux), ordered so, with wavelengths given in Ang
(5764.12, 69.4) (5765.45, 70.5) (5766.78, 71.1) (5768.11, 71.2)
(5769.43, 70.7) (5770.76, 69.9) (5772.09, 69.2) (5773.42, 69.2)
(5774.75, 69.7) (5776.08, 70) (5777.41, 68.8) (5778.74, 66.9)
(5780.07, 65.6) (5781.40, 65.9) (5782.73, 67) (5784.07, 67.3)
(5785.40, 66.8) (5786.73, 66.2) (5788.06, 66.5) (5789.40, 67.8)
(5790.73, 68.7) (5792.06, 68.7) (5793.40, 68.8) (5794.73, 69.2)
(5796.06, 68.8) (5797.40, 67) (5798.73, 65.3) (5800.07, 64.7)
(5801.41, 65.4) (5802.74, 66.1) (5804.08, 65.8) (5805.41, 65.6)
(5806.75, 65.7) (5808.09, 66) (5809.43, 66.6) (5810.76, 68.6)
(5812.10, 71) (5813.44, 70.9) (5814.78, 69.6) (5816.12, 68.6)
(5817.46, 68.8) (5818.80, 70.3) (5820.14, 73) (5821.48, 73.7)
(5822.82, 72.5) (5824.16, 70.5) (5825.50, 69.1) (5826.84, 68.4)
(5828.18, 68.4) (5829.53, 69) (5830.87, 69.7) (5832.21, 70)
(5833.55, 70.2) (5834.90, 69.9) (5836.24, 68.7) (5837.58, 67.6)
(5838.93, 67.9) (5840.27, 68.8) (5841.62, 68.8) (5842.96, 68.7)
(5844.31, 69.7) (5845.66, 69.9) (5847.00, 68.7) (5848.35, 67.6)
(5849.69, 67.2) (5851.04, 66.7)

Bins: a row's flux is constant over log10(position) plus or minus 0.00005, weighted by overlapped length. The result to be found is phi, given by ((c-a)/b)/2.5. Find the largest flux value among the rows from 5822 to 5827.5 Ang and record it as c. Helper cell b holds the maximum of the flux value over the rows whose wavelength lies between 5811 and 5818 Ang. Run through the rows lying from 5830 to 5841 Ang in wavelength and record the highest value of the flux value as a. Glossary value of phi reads 0.01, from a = 70.2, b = 71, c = 72.5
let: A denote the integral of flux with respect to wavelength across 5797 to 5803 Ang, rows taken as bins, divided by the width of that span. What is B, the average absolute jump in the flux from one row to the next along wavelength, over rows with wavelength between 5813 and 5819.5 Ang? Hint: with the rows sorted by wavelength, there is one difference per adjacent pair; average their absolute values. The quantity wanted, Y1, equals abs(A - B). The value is 64.6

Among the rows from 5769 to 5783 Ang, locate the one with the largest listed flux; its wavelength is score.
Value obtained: 5769.43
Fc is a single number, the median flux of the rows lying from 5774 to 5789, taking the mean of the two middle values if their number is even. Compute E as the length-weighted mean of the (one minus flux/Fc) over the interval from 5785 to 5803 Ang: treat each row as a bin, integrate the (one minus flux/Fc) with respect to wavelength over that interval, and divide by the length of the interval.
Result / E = 0.00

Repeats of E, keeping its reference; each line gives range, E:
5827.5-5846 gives -0.03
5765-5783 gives -0.03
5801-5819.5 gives -0.01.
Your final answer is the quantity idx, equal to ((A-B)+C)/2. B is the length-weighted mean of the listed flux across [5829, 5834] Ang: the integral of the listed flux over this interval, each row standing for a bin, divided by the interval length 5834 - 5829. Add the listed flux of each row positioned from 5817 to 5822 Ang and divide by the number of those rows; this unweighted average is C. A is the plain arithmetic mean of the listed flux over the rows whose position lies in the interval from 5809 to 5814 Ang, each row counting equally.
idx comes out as 35.4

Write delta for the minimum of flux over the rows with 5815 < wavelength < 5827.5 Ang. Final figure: 68.4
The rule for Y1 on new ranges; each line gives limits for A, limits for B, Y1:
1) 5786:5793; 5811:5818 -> 67.0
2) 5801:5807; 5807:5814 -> 64.5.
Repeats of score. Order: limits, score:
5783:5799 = 5794.73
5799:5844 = 5821.48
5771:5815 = 5812.10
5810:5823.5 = 5821.48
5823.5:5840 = 5824.16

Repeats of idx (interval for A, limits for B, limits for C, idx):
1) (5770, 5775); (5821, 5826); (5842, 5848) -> 33.6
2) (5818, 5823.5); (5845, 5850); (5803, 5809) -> 34.8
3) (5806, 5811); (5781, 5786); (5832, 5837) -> 34.8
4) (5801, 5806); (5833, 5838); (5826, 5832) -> 32.7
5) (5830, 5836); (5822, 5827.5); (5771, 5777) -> 34.6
